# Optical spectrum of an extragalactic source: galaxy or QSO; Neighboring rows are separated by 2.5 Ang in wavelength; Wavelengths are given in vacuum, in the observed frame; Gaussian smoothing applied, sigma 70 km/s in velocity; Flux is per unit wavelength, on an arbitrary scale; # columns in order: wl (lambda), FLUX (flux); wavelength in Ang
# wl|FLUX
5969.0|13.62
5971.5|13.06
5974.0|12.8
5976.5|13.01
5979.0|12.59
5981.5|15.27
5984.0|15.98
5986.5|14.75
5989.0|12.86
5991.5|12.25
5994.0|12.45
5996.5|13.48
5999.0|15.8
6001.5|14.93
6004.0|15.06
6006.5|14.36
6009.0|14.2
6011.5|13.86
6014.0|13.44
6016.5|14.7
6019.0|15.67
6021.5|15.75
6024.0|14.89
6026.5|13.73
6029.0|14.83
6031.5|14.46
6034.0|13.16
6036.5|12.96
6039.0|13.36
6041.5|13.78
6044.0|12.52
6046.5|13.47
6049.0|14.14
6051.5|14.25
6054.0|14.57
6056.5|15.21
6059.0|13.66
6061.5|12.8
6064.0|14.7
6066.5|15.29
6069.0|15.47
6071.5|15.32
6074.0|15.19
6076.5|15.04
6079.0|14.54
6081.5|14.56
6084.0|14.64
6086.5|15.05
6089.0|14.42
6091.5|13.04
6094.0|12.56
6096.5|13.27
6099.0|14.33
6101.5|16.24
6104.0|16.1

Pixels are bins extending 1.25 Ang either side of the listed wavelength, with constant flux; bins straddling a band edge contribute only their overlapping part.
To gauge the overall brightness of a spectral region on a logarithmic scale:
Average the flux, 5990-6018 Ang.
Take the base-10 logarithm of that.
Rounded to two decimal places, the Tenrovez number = 1.15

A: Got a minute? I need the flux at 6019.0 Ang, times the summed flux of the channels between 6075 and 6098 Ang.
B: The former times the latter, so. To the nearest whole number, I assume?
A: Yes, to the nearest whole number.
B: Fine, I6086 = 1992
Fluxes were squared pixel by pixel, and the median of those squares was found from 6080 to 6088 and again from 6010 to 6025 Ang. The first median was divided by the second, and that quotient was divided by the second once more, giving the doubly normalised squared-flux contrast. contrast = 0.0045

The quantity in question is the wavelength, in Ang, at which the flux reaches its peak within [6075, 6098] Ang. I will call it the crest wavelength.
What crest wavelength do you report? 6086.5 Ang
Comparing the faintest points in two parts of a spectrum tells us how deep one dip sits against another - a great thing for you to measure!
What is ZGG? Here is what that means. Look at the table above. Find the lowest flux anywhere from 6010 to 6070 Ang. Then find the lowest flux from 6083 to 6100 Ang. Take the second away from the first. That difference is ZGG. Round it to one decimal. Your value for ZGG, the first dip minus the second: 0.0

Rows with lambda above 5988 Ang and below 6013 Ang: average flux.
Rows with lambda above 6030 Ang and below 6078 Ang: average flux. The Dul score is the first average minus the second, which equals -0.3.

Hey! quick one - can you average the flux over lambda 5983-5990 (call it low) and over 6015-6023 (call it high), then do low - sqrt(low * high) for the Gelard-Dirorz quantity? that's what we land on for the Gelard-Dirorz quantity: -0.4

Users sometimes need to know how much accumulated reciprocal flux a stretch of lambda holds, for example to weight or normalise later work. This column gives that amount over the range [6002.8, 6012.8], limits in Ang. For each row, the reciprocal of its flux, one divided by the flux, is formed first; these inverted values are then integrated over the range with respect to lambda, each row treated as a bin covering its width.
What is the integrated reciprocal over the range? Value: 0.70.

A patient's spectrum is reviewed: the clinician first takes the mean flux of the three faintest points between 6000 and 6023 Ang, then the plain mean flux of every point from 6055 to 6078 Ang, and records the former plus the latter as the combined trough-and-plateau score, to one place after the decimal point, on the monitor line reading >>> 28.6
